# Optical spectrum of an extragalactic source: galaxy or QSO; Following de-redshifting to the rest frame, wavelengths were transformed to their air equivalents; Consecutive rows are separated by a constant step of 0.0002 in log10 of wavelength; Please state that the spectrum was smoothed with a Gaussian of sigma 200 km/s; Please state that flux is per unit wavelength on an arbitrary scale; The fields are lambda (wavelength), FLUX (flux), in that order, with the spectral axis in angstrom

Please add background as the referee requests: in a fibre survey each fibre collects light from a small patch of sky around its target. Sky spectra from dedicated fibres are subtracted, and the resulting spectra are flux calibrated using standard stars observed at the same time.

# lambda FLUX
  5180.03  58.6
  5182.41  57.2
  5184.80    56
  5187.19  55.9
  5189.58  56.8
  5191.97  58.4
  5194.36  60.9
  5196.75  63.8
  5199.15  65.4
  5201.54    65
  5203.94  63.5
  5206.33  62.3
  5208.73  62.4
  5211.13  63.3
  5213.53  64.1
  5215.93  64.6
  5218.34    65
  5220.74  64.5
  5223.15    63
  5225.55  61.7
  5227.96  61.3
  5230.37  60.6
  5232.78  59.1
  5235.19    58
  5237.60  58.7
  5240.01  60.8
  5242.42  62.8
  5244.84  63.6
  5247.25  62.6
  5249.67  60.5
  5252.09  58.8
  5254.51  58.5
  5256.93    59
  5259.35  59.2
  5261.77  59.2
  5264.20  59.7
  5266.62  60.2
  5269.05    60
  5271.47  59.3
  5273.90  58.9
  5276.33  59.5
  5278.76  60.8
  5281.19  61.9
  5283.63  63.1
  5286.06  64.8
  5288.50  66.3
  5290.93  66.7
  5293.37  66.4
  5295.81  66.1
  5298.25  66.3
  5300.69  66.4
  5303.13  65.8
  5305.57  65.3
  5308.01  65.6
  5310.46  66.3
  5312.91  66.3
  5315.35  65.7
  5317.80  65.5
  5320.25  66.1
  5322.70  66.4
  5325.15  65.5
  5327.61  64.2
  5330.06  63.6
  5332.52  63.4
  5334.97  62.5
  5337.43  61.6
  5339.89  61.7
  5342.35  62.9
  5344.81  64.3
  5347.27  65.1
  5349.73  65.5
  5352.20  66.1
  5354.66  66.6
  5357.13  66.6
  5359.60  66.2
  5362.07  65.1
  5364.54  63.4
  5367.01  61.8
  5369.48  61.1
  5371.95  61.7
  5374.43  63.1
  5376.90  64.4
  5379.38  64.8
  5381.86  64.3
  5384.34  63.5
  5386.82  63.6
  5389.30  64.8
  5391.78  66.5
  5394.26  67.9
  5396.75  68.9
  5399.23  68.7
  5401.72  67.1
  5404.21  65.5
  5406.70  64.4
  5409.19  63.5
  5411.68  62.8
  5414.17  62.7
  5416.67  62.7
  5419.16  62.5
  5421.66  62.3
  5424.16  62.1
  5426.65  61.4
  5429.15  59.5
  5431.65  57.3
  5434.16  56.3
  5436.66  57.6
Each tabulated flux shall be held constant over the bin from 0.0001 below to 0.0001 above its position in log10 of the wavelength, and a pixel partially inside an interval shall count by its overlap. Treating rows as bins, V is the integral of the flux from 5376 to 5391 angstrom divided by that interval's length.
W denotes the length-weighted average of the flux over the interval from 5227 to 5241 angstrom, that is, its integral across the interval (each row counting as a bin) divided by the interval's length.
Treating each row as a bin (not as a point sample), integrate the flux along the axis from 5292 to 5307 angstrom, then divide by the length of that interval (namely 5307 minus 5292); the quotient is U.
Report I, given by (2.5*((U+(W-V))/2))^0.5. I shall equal 8.77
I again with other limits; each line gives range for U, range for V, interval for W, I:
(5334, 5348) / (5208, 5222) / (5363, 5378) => 8.77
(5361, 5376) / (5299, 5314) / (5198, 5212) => 8.69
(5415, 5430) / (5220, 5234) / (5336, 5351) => 8.93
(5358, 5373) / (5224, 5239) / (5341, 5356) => 9.25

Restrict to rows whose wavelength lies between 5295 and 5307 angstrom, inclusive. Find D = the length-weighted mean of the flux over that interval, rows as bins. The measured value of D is 66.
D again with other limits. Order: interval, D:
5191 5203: 63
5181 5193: 57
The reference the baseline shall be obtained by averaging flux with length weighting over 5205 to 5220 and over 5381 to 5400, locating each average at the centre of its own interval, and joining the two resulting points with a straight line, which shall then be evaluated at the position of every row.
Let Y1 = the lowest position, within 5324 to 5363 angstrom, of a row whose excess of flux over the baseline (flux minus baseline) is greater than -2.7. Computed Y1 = 5325.15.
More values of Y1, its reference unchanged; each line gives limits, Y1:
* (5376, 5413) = 5376.90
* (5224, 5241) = 5225.55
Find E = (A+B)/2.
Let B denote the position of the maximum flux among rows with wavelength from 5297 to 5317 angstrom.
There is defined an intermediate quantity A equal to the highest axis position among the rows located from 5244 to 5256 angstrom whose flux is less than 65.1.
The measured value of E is 5277.6 angstrom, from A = 5254.51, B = 5300.69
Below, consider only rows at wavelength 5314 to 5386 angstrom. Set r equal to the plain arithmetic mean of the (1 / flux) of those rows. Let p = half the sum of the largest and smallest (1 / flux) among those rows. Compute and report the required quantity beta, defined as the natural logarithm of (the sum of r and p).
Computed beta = -3.47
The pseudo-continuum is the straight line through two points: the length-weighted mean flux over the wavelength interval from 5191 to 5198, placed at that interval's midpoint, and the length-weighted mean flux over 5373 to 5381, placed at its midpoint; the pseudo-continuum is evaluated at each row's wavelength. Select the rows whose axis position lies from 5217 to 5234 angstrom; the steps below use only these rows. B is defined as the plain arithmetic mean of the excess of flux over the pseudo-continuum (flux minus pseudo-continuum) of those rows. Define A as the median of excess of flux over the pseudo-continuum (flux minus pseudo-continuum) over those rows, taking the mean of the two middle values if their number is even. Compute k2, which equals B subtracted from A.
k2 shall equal -0.47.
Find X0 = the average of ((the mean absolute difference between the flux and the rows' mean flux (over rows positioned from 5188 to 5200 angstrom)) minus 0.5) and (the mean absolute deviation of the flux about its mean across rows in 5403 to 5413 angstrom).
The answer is 1.6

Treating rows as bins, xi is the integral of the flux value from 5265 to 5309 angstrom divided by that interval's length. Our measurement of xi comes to 63.5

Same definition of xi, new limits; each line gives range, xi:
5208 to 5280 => 61.0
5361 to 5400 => 64.6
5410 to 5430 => 62.1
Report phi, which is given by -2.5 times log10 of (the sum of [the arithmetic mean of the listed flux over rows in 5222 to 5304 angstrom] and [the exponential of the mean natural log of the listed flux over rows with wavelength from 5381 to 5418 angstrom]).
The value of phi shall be -5.26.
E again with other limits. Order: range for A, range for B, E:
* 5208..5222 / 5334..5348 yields 5284.0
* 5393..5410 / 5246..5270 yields 5328.2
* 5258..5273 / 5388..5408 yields 5334.1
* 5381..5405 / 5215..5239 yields 5303.8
